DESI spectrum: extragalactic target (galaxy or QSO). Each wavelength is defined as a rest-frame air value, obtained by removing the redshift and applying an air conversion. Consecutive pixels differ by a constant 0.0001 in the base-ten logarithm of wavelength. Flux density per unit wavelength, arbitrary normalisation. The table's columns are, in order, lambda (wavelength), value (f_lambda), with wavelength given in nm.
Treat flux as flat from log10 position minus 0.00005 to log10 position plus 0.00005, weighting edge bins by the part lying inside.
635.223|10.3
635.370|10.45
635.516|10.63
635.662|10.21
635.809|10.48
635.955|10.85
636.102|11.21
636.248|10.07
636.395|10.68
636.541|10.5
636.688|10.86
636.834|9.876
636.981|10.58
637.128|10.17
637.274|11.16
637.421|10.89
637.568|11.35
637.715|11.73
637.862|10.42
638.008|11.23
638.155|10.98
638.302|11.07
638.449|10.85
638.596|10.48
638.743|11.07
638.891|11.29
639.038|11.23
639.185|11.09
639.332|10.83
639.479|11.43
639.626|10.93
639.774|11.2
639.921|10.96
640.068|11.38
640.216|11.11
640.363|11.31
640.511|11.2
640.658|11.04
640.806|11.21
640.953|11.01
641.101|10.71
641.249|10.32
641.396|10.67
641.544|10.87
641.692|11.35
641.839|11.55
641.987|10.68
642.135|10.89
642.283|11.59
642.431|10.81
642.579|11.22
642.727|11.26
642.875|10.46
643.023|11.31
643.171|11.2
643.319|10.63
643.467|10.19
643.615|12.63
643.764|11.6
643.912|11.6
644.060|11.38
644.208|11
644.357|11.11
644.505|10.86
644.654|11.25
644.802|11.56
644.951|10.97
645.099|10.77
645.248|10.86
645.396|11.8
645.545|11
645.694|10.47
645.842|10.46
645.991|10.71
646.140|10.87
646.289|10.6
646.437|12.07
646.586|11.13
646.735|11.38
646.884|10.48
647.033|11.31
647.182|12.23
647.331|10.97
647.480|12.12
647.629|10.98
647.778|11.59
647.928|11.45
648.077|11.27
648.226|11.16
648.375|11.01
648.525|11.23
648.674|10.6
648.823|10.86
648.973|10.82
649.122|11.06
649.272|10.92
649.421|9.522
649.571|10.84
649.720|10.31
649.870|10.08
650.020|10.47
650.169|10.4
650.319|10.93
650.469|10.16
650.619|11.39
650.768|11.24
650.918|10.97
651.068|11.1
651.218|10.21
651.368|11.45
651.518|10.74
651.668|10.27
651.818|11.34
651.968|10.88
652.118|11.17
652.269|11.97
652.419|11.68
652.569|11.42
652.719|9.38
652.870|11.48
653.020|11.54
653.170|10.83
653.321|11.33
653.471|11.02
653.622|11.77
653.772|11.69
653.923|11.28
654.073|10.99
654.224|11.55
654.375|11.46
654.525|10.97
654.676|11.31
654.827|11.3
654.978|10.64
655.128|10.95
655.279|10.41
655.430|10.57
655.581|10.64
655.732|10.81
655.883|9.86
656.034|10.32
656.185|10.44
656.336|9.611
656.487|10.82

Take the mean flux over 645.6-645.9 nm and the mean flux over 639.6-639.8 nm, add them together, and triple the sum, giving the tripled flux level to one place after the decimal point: 64.6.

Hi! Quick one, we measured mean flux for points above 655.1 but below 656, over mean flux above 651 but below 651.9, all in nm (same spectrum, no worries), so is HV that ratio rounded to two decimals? 0.97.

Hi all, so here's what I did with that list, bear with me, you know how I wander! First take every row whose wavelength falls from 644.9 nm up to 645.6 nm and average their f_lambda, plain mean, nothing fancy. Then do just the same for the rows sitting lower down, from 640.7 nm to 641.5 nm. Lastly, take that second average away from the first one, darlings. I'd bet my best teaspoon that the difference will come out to 0.30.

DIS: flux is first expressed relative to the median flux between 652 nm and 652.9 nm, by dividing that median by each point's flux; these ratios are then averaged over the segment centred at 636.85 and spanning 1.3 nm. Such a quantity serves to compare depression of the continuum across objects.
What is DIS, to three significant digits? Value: 1.09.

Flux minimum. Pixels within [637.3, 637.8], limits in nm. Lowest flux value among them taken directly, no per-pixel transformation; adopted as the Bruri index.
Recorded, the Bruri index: 10.89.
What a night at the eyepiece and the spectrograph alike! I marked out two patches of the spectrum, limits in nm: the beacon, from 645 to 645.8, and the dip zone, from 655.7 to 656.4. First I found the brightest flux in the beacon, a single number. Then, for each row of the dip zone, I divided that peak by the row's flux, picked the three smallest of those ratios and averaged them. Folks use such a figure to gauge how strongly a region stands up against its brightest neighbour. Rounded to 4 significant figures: 1.122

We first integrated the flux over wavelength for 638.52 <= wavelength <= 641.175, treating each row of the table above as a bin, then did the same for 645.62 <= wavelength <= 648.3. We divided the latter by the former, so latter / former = 1.02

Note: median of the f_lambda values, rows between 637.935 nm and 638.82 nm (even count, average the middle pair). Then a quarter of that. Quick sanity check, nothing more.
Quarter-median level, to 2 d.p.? 2.76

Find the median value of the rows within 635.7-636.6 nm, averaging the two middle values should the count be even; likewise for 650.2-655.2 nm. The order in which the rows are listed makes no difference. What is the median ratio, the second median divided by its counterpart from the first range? 1.06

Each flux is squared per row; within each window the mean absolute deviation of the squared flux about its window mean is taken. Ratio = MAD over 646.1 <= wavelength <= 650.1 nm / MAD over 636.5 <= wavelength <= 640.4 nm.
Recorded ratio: 1.42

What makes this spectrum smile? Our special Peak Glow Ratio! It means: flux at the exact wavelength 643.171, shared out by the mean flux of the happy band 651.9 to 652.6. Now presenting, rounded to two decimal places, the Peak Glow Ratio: 0.98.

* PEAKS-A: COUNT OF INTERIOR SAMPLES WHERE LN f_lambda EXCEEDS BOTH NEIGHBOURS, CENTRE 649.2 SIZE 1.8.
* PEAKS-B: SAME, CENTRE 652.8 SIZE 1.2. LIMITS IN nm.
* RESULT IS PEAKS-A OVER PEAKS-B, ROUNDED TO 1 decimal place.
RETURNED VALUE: 4.0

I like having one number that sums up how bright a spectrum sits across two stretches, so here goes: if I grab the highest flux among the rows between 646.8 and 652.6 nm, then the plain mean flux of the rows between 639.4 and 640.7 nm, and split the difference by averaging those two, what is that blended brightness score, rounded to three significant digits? 11.7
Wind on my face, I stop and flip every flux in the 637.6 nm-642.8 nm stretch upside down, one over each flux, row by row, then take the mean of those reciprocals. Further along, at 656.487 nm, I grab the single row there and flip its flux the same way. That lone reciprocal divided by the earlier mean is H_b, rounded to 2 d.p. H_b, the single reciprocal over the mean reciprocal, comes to 1.02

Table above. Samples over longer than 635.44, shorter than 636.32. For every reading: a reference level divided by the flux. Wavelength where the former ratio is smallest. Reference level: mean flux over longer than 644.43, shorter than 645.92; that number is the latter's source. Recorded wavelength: 636.102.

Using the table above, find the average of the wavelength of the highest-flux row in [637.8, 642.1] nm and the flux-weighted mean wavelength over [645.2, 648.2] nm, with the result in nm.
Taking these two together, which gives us 644.26 nm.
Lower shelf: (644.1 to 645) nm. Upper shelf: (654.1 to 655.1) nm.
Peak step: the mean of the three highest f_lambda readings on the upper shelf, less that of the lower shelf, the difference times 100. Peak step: 13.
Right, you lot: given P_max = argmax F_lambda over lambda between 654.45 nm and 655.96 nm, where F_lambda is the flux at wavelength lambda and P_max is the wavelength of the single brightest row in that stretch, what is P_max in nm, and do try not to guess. 654.676 nm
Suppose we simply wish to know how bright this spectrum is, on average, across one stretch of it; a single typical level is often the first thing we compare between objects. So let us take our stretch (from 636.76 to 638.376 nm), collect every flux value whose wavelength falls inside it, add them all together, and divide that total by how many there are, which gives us 10.9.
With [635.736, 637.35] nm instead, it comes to 10.6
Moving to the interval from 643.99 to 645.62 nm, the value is 11.1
